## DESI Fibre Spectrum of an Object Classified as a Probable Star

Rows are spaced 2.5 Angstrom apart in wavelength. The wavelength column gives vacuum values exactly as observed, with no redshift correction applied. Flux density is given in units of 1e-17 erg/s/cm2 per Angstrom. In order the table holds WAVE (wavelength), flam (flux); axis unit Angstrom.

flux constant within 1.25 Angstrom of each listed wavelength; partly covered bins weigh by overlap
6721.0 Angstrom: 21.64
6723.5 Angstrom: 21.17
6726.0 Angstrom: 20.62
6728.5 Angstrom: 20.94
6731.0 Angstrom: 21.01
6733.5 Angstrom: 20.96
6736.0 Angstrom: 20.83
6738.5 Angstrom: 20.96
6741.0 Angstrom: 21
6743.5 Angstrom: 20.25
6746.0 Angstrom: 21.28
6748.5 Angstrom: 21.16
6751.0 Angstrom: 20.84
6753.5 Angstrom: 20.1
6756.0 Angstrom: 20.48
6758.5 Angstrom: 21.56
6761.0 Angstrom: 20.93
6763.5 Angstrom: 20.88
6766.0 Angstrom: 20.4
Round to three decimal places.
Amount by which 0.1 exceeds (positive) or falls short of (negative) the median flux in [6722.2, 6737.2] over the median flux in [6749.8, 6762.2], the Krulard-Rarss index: -0.905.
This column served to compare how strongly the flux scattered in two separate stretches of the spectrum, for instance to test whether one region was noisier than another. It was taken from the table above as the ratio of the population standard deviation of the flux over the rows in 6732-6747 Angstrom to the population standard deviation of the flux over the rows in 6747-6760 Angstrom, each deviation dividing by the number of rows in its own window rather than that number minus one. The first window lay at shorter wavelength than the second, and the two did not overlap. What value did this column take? 0.6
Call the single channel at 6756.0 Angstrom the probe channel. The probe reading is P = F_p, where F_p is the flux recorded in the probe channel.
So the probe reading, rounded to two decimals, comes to 20.48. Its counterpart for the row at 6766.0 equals 20.40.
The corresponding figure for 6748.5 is 21.16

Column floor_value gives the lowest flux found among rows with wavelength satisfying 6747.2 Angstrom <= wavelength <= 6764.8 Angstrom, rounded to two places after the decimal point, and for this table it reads 20.10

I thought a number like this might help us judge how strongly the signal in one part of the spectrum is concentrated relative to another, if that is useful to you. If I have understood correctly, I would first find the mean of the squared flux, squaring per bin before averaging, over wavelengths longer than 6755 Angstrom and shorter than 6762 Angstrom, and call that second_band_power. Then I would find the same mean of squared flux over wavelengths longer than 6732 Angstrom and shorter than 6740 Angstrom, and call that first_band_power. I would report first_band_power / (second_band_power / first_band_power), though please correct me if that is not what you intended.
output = 434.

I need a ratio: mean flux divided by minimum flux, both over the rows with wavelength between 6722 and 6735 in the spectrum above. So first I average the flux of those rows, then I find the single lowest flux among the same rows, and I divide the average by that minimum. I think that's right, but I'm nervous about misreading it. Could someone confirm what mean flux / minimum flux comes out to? 1.02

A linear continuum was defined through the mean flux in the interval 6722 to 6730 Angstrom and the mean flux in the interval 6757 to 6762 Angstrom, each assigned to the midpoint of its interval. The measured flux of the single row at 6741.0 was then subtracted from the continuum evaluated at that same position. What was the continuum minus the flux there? 0.06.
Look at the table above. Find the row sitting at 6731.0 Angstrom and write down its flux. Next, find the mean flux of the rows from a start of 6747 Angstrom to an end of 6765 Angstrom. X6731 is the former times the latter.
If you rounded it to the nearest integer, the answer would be 438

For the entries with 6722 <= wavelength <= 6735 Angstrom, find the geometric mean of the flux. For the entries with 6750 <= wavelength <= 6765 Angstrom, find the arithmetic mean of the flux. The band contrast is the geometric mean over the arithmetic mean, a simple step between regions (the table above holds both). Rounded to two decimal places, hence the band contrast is 1.01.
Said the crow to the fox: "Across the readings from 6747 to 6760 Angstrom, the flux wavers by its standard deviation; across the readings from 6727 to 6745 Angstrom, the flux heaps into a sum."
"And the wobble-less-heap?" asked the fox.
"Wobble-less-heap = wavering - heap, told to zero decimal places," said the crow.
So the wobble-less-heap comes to -145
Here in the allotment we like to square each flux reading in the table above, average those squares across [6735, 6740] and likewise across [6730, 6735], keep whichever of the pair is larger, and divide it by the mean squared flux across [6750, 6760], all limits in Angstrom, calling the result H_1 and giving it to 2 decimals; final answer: 1.02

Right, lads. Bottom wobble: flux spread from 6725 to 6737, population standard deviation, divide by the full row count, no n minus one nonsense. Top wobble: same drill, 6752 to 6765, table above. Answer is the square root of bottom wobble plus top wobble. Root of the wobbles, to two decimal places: 0.79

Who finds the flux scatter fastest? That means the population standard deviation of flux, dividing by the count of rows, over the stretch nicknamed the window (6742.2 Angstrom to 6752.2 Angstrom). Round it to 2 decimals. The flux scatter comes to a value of 0.40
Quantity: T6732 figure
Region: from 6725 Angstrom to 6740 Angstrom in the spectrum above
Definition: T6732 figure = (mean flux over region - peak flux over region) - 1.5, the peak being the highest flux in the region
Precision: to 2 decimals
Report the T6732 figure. -1.62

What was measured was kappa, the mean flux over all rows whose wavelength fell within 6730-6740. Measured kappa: 20.94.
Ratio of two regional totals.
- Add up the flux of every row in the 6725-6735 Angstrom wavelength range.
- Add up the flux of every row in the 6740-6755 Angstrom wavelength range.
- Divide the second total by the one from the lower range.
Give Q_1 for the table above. 1.5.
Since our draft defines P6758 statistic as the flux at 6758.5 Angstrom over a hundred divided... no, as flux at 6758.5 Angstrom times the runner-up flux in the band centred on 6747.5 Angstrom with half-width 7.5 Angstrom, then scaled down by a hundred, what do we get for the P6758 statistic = 4.56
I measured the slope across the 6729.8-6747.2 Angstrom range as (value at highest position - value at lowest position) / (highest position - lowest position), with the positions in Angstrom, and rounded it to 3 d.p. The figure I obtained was 0.018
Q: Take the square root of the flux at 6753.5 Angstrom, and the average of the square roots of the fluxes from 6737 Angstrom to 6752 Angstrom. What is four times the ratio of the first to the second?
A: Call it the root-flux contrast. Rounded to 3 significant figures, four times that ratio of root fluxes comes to 3.92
